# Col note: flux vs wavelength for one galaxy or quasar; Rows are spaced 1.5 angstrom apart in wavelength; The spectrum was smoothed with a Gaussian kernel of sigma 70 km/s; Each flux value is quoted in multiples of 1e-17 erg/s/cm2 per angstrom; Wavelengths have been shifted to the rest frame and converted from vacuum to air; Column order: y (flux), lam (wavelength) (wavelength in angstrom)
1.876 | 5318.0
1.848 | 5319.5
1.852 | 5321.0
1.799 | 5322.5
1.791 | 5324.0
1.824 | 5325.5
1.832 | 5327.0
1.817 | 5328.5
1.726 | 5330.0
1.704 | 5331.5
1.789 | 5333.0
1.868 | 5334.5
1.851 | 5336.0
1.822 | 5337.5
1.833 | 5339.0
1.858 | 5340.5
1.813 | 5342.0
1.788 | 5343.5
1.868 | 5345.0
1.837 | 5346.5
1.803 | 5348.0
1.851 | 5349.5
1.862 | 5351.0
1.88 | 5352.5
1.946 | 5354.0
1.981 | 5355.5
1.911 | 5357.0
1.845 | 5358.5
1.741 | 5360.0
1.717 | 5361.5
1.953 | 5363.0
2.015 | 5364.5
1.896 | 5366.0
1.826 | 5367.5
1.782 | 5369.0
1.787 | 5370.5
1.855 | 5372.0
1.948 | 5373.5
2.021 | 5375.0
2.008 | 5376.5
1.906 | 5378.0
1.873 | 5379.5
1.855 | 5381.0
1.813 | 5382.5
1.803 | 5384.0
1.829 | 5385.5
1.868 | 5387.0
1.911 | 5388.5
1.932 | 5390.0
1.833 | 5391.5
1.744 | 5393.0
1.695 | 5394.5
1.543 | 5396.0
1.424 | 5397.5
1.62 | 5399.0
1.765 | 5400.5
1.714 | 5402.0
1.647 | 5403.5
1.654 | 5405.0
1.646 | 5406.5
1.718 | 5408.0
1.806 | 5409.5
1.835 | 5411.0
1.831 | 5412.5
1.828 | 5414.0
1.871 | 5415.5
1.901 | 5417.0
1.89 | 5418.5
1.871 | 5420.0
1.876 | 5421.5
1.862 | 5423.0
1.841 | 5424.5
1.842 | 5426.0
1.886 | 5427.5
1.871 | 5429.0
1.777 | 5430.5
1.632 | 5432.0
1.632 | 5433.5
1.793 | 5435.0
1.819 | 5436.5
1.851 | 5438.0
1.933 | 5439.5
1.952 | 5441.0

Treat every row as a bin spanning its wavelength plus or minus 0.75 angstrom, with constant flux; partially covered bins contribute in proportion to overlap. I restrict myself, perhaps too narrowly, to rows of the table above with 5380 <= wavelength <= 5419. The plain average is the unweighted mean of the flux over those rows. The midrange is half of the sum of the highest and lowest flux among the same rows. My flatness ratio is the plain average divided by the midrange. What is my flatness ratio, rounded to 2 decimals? 1.05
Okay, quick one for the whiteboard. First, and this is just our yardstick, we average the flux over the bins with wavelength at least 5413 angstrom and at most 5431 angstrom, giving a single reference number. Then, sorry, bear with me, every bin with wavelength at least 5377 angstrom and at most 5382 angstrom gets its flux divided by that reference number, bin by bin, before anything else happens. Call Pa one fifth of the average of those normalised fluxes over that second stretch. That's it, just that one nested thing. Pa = 0.202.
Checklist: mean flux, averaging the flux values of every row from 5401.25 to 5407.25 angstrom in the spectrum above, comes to 1.67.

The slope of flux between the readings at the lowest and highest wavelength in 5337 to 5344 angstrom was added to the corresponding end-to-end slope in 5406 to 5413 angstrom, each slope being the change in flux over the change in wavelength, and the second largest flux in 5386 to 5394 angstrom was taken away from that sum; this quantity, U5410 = -1.89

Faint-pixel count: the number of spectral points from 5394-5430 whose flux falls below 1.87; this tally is 17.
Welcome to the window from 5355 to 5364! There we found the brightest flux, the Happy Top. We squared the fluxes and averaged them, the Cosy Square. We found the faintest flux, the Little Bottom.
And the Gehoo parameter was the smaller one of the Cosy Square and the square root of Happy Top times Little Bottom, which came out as 1.84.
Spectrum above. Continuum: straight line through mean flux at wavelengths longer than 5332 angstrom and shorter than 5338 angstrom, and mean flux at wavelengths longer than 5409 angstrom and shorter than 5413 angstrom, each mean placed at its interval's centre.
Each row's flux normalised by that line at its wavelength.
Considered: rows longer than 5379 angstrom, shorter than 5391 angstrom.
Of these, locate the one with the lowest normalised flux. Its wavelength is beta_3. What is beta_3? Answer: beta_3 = 5384.0 angstrom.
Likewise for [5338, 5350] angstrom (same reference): 5343.5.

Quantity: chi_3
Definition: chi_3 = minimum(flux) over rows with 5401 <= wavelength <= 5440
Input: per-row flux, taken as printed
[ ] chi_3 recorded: 1.632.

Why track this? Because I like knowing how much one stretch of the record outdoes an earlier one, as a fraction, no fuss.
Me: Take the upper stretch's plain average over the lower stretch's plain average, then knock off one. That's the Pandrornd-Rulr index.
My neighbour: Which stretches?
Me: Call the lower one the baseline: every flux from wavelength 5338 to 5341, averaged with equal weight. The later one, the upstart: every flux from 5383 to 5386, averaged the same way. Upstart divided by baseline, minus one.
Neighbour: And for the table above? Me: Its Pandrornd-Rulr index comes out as -0.02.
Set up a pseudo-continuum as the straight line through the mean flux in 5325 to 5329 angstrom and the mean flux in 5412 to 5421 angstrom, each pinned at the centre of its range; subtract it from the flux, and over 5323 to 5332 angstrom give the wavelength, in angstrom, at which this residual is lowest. 5331.5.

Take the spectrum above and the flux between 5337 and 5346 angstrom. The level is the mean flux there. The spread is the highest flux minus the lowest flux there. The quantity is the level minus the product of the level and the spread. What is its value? 1.68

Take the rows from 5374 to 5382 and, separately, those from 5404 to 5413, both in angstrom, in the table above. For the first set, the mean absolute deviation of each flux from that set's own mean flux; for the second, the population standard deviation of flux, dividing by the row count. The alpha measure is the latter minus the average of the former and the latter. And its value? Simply 0.007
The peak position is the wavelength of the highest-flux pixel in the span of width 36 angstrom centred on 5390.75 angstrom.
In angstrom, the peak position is 5375.0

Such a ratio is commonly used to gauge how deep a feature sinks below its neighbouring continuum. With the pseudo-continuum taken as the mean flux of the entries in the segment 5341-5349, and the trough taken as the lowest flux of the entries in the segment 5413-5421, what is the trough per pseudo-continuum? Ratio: 1.00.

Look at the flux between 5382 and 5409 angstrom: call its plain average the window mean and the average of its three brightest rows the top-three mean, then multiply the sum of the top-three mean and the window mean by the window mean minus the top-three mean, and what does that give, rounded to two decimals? -0.63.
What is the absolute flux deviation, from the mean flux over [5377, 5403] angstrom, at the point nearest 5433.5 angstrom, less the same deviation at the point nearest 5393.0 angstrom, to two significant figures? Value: 0.11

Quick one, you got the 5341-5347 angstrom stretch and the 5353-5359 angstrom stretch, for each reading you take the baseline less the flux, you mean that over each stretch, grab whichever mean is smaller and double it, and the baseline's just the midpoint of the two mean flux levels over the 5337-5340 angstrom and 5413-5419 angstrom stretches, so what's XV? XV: -0.14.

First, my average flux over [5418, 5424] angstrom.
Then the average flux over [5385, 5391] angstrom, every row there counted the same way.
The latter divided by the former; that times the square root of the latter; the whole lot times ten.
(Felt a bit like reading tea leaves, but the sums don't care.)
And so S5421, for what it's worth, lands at 13.8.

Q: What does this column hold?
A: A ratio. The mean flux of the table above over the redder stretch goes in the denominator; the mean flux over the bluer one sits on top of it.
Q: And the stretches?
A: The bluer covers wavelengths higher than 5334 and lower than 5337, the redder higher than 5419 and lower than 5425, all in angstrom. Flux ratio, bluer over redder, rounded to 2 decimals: 1.00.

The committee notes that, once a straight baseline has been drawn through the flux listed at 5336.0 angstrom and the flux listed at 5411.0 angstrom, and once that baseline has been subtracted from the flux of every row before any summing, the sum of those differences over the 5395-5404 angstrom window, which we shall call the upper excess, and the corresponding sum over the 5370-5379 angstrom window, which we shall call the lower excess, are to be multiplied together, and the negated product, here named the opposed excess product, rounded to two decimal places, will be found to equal 0.61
